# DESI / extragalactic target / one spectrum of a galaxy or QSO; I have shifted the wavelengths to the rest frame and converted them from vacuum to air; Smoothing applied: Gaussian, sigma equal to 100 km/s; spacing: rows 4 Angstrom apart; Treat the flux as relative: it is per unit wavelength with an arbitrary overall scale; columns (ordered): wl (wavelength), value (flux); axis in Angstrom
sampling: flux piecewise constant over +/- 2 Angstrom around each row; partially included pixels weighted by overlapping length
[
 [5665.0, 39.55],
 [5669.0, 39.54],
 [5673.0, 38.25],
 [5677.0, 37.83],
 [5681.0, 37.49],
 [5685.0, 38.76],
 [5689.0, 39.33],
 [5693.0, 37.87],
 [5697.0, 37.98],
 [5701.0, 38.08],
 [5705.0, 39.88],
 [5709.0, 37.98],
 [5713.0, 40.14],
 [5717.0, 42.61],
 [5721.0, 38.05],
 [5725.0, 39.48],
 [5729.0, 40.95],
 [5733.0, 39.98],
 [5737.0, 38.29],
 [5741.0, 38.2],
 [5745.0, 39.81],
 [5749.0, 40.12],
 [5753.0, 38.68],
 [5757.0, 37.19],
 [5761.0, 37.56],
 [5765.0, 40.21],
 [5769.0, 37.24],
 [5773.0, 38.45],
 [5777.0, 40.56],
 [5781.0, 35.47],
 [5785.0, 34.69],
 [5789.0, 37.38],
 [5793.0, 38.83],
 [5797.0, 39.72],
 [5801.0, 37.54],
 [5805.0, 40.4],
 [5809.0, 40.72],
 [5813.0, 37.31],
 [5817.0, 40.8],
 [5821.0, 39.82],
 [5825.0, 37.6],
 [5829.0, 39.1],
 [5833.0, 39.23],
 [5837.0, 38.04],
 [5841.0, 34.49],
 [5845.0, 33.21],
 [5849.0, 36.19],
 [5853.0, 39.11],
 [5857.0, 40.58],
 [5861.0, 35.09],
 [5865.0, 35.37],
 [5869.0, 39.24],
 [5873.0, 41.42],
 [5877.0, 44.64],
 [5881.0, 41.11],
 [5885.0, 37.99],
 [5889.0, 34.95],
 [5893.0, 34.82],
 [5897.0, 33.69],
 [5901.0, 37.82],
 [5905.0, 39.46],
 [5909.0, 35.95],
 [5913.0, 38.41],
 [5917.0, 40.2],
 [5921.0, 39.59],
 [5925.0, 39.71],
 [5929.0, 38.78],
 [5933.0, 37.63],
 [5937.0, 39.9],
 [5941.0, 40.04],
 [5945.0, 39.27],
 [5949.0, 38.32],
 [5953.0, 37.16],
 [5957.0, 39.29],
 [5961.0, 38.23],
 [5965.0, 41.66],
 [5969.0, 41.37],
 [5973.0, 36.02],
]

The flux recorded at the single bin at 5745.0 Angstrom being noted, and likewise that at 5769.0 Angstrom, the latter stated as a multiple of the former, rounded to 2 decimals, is 0.94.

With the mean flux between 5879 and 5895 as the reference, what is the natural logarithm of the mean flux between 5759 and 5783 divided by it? 0.027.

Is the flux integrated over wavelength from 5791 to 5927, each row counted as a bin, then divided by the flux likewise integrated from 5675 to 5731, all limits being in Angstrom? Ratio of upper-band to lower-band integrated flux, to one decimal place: 2.4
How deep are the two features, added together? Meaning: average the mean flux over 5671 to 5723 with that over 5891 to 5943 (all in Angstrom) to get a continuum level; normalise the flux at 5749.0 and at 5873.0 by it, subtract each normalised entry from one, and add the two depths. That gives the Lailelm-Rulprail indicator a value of -0.12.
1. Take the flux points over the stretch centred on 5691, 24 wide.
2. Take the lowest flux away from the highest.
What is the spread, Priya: 2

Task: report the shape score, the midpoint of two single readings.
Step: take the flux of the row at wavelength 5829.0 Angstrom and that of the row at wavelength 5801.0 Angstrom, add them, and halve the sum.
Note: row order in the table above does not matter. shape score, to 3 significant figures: 38.3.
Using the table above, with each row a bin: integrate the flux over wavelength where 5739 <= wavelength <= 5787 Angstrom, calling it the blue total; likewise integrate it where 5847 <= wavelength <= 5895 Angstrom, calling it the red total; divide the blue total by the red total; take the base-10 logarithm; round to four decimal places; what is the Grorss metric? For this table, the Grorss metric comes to -0.0022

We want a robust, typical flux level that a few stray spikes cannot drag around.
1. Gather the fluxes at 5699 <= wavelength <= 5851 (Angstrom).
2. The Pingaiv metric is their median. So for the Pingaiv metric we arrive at 38.6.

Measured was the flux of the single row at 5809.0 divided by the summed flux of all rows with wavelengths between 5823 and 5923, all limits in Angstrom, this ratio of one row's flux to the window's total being 0.043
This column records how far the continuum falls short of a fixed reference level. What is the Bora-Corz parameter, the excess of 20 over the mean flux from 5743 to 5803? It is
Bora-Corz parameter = -18.2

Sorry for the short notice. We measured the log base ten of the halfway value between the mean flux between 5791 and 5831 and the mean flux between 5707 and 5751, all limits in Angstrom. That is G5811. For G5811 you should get 1.595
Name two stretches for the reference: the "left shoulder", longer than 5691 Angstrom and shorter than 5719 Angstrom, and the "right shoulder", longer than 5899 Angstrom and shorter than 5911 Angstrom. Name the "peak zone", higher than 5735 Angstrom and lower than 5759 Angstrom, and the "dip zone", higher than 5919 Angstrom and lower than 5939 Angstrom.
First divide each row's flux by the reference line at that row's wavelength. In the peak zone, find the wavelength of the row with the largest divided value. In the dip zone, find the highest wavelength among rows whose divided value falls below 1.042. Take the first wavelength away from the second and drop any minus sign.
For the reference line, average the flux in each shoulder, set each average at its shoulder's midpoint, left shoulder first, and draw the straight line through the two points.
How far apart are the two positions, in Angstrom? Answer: 184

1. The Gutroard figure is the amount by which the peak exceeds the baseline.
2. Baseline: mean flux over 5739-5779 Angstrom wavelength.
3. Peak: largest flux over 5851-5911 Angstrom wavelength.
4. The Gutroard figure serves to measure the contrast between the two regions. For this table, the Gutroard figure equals 5.8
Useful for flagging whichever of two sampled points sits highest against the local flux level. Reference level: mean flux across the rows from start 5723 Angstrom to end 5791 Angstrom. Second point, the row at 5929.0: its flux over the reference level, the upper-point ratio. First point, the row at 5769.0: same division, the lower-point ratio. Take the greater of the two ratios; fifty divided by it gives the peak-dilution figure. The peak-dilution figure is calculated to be 49.6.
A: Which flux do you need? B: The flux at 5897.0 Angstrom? 33.69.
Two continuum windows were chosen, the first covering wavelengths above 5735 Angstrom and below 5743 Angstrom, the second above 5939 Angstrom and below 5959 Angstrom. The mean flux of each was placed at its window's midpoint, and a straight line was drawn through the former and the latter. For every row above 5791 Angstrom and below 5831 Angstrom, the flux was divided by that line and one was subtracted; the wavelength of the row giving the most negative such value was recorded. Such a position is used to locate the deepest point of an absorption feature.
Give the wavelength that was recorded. 5813.0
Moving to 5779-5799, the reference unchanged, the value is 5785.0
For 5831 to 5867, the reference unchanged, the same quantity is 5845.0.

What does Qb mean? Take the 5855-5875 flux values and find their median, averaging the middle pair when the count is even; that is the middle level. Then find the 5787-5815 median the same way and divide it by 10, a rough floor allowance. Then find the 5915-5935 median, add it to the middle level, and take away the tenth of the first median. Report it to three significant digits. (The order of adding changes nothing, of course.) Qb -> 74.9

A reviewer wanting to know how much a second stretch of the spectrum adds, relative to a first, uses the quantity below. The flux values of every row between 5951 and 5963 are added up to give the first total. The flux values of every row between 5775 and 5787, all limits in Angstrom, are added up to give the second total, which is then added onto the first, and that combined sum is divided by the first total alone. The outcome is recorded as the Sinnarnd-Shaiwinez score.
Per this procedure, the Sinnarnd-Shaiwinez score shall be 1.97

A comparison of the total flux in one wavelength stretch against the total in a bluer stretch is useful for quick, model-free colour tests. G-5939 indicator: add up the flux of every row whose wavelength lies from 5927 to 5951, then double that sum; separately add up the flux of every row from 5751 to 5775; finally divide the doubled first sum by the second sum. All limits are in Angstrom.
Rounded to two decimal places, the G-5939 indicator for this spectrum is 2.04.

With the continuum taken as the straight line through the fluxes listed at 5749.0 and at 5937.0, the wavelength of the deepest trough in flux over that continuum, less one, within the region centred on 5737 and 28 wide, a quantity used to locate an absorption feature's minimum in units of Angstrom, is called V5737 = 5741.0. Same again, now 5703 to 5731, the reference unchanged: 5709.0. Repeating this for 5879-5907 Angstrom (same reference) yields 5897.0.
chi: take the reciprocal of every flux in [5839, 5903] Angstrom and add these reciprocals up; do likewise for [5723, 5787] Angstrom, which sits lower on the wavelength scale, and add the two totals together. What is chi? 0.846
